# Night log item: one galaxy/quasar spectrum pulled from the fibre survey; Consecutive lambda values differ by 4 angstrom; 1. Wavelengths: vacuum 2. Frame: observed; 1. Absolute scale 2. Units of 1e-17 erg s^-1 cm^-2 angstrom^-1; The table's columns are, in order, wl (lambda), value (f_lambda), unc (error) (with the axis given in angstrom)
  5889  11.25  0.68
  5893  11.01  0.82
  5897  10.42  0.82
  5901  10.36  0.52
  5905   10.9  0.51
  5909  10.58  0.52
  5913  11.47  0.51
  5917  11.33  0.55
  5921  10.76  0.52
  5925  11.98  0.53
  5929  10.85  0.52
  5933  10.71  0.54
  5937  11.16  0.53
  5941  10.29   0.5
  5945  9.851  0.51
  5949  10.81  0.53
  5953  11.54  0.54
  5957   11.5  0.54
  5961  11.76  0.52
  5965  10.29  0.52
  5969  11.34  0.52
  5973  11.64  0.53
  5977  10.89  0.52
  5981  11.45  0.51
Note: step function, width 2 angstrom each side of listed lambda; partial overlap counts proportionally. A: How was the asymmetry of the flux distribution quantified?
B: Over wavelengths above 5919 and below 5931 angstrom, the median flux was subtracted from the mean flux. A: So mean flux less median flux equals 0.35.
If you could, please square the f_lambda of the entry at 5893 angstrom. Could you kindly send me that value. 121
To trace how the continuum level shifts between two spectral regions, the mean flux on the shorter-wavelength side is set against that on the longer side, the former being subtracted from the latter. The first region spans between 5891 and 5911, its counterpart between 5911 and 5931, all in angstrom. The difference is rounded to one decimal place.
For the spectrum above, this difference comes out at 0.6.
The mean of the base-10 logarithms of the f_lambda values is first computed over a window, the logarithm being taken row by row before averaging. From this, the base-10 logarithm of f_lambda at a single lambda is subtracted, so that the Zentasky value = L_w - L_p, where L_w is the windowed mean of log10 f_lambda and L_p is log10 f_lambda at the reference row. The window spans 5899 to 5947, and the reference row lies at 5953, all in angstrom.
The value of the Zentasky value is -0.027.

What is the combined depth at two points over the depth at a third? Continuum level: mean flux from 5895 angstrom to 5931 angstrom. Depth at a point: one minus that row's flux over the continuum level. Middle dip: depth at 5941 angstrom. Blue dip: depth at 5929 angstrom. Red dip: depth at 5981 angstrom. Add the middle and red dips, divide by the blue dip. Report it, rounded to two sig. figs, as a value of 1.6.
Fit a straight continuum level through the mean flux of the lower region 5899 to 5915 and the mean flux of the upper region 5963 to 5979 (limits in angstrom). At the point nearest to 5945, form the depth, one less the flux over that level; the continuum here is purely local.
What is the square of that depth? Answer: 0.010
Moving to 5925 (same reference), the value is 0.010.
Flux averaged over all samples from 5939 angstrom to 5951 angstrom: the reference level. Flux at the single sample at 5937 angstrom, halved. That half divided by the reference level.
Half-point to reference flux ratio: 0.541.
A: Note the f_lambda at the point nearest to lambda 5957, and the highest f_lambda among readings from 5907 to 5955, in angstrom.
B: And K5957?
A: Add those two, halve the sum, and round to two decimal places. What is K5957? 11.74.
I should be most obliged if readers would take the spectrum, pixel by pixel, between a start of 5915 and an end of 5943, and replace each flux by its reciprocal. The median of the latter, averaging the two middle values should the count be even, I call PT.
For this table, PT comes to 0.092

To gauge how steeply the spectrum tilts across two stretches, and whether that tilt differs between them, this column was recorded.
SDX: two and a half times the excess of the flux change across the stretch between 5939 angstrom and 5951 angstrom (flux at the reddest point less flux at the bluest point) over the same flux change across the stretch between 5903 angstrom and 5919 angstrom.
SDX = 0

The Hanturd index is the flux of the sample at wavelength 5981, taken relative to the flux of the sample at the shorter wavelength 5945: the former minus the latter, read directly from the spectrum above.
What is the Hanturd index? 1.6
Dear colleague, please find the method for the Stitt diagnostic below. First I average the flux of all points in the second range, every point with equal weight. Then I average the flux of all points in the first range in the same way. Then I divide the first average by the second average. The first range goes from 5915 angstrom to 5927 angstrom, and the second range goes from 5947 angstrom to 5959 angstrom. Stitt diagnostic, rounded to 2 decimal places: 1.01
